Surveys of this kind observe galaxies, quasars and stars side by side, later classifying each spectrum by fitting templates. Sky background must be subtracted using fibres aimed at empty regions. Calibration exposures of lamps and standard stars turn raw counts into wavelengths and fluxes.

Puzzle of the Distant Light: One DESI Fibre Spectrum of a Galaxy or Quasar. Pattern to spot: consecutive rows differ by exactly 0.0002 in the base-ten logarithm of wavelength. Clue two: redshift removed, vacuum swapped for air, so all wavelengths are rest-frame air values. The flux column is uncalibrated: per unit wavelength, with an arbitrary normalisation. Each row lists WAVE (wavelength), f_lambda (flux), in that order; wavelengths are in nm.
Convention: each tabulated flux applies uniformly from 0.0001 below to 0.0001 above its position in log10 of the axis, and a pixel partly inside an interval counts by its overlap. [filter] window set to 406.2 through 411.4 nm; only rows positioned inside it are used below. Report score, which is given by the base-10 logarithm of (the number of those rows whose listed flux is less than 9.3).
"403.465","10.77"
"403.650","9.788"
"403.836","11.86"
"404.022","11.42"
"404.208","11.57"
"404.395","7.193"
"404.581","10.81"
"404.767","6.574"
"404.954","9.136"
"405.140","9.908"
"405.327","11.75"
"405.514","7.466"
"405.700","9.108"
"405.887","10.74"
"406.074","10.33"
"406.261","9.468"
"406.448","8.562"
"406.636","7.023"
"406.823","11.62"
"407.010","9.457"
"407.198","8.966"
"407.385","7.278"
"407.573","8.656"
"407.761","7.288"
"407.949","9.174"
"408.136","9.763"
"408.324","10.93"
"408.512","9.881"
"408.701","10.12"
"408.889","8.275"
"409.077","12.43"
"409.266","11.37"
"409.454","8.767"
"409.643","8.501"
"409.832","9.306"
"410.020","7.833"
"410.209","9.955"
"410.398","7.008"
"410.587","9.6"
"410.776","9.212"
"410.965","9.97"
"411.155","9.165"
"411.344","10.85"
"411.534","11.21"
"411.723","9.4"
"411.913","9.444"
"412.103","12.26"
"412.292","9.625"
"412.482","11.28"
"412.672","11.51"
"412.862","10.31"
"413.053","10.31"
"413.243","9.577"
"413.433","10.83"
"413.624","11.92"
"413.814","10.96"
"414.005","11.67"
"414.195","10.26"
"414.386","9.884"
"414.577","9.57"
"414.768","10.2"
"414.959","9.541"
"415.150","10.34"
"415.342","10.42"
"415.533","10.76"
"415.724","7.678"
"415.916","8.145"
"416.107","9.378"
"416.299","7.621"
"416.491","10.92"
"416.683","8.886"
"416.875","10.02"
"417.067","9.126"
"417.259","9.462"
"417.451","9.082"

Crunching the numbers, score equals 1.15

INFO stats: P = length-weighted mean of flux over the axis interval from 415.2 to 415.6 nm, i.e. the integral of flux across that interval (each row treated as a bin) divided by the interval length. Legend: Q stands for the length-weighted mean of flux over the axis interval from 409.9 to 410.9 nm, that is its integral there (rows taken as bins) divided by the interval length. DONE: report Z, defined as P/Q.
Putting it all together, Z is 1.20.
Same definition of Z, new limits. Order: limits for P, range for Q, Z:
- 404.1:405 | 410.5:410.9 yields 0.96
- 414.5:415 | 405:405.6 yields 1.01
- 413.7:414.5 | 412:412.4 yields 0.98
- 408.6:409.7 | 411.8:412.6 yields 0.93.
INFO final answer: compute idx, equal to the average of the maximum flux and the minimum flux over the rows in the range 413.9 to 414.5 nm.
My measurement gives 10.8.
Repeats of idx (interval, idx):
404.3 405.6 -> 9.2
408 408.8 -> 10.3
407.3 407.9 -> 8.0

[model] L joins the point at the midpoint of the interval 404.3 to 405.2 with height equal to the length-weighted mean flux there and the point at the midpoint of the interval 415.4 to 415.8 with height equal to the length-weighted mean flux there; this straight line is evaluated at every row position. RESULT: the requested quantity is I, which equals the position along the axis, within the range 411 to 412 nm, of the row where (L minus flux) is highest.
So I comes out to 411.155 nm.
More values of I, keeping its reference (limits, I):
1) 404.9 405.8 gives 405.514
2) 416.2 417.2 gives 416.299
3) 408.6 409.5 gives 408.889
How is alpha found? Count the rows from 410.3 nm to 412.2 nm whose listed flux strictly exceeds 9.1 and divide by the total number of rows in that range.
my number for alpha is 0.90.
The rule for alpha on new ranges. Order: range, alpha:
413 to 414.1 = 1.00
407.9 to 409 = 0.83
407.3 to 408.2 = 0.40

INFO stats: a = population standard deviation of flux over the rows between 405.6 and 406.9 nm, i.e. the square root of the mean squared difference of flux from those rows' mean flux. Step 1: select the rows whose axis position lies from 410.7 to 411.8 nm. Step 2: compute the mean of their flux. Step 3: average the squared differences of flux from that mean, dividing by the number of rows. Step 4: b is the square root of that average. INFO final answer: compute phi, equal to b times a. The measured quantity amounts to 1.1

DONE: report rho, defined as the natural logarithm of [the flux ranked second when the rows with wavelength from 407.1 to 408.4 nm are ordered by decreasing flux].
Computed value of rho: 2.28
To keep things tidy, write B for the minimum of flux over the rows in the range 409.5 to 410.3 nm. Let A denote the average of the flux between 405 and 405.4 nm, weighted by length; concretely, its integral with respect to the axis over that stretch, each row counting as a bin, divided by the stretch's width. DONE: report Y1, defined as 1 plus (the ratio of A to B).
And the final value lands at 2.35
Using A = 10.6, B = 7.833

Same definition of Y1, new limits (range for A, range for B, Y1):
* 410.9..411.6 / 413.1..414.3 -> 2.07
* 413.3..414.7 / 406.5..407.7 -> 2.52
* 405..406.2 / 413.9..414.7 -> 2.03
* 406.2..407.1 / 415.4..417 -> 2.21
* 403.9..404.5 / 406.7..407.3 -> 2.13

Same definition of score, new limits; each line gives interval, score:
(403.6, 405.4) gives 0.48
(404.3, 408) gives 1.08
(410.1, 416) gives 0.70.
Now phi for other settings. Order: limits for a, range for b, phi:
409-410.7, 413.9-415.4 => 1.0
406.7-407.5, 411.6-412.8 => 1.8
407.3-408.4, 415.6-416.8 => 1.5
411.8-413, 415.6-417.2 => 1.1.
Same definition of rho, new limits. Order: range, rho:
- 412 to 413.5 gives 2.44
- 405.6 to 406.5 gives 2.34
